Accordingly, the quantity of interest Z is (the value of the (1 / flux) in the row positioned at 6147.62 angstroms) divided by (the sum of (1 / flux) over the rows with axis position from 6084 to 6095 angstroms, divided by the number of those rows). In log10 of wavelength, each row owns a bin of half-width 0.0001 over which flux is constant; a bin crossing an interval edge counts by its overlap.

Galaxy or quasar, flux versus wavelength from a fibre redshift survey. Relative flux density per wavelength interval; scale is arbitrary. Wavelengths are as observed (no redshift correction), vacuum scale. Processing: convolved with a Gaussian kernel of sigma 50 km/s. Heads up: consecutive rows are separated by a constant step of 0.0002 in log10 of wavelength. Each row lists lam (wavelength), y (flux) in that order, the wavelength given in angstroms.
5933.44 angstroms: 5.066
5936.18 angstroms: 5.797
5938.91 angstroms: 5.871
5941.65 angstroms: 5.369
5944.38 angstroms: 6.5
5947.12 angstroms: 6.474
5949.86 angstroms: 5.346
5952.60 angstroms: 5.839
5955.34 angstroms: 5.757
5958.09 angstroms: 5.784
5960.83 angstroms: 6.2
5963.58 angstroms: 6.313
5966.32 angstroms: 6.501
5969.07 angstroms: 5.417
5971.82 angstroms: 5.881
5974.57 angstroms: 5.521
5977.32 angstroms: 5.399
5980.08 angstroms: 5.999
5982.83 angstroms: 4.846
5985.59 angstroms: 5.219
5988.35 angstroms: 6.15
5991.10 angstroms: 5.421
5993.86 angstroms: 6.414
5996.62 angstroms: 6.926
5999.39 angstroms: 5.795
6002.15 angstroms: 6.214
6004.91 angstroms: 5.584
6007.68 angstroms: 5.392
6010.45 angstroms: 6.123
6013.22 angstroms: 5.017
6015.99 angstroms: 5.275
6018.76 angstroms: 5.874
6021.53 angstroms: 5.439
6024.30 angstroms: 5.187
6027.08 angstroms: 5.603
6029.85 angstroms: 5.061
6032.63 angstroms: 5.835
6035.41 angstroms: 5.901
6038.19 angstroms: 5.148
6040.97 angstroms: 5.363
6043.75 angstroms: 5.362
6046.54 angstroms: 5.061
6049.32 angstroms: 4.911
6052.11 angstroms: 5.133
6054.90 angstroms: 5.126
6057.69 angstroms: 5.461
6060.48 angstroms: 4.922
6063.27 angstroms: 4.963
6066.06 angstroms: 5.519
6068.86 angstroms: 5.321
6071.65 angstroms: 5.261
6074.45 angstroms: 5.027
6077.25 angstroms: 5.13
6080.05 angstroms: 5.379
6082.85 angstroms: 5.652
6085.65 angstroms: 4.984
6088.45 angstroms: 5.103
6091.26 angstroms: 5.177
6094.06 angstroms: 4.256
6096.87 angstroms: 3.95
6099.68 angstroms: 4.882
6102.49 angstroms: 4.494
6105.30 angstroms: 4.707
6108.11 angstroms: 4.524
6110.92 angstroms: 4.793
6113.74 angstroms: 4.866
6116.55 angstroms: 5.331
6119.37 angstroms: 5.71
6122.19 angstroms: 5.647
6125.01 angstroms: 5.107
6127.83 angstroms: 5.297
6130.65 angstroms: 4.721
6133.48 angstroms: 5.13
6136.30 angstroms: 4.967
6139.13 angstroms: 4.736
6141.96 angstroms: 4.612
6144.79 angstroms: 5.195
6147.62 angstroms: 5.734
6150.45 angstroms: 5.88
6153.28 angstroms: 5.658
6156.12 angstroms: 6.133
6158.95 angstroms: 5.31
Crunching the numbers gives 0.85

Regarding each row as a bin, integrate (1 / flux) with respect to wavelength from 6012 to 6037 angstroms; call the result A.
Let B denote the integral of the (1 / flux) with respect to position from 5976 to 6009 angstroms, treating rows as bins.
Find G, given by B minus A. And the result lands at 1.2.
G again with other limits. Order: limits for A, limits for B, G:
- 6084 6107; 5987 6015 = -0.1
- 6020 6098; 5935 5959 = -11.0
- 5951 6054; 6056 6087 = -12.5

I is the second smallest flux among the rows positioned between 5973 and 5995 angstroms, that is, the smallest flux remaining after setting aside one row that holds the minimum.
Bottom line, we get 5.219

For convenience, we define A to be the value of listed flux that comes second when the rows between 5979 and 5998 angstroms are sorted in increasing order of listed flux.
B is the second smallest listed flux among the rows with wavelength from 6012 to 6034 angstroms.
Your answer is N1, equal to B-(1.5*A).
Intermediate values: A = 5.219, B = 5.061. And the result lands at -2.77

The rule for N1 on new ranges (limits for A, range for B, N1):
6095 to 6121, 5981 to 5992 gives -1.52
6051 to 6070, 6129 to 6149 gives -2.72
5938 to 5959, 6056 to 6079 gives -3.09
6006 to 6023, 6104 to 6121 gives -3.21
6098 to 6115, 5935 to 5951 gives -1.42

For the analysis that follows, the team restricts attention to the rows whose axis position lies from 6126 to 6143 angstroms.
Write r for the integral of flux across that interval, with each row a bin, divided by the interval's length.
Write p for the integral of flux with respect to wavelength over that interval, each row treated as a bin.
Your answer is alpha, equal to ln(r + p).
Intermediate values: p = 84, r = 4.92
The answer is 4.48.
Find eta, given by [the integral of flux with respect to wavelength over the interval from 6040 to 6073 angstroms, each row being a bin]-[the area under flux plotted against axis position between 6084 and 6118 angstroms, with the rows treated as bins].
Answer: 10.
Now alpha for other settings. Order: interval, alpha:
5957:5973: 4.63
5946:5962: 4.61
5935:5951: 4.61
